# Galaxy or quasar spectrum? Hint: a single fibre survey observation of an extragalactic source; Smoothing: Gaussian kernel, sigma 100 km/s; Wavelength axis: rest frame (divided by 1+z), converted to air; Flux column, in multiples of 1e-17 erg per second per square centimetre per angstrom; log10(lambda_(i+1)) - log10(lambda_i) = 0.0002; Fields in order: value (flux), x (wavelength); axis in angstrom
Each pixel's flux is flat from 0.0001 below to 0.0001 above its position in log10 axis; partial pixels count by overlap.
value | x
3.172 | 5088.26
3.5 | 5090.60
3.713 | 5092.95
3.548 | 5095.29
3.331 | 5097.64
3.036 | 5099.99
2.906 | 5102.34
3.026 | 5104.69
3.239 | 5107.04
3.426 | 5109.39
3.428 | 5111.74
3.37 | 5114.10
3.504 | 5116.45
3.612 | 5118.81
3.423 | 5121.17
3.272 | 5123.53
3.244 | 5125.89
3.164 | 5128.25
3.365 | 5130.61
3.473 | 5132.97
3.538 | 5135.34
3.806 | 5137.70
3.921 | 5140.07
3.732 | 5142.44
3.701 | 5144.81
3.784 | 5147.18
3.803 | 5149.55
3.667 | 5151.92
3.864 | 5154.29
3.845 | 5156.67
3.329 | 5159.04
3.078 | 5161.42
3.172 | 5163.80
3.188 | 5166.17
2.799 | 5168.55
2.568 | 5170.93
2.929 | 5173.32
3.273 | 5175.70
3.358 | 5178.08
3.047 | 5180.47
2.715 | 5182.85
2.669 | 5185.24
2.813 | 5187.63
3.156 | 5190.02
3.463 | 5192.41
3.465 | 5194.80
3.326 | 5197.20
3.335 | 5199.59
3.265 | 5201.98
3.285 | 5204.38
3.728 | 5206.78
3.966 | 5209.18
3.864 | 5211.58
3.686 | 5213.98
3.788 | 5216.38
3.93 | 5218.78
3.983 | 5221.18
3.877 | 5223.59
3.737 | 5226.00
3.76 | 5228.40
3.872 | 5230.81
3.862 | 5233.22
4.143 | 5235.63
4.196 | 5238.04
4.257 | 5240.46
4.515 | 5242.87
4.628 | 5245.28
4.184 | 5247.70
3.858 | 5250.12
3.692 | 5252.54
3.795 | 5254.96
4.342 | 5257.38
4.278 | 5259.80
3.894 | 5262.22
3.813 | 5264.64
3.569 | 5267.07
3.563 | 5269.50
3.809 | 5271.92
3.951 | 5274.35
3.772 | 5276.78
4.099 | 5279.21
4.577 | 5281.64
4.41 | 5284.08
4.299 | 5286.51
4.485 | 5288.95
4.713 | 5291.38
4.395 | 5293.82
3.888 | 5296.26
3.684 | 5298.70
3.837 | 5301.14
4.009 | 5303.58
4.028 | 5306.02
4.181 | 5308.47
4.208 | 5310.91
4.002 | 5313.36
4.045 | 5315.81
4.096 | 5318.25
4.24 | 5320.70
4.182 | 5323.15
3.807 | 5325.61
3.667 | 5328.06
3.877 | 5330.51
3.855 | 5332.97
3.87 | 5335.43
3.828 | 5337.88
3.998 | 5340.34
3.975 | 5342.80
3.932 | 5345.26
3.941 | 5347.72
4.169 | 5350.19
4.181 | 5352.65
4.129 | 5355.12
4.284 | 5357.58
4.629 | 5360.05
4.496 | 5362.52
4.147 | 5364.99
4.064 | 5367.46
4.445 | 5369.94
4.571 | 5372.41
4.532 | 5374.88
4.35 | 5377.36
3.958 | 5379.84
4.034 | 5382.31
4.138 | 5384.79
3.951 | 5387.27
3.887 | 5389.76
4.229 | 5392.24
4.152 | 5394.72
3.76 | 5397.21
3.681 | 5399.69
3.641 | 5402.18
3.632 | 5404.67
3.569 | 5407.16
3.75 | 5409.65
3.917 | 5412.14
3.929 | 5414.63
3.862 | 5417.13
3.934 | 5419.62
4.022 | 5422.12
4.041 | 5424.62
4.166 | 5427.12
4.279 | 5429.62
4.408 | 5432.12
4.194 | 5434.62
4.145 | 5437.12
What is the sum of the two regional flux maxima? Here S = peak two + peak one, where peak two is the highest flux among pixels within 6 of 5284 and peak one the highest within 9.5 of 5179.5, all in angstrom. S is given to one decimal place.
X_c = 7.9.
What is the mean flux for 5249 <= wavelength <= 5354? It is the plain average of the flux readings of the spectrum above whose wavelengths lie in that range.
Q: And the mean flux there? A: 4.0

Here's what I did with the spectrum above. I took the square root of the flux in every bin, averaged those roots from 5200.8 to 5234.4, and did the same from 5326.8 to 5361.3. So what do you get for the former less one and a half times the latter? -1.07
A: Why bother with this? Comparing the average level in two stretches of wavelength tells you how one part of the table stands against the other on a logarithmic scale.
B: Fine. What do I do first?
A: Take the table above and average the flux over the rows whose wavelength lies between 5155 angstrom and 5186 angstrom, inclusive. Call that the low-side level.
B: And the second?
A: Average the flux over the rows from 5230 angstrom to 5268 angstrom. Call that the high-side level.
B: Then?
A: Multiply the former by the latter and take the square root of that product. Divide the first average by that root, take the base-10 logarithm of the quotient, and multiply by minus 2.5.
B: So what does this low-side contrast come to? 0.15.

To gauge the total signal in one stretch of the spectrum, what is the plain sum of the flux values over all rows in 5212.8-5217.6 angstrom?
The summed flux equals 7.5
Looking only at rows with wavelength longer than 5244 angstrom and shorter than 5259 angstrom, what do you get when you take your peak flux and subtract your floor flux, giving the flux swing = 0.9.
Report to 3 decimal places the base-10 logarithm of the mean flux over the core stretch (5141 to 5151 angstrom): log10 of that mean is 0.575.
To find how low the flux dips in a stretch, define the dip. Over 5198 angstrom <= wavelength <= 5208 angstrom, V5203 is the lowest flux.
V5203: 3.265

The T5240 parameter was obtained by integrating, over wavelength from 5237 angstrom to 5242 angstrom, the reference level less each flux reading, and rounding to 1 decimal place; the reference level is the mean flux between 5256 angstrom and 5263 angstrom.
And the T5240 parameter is -0.3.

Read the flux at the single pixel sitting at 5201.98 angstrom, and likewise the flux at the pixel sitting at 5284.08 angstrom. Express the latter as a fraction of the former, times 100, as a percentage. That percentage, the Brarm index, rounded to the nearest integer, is 135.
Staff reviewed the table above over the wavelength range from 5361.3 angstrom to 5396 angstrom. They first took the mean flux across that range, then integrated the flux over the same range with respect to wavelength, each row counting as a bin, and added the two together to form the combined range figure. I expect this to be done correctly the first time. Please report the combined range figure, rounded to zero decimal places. 150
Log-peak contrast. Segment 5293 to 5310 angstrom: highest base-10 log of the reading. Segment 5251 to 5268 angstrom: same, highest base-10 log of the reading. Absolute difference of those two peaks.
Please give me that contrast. 0.01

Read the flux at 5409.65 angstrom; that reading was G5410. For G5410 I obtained 3.75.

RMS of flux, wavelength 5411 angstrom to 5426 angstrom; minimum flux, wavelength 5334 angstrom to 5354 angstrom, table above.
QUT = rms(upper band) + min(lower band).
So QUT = 7.8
